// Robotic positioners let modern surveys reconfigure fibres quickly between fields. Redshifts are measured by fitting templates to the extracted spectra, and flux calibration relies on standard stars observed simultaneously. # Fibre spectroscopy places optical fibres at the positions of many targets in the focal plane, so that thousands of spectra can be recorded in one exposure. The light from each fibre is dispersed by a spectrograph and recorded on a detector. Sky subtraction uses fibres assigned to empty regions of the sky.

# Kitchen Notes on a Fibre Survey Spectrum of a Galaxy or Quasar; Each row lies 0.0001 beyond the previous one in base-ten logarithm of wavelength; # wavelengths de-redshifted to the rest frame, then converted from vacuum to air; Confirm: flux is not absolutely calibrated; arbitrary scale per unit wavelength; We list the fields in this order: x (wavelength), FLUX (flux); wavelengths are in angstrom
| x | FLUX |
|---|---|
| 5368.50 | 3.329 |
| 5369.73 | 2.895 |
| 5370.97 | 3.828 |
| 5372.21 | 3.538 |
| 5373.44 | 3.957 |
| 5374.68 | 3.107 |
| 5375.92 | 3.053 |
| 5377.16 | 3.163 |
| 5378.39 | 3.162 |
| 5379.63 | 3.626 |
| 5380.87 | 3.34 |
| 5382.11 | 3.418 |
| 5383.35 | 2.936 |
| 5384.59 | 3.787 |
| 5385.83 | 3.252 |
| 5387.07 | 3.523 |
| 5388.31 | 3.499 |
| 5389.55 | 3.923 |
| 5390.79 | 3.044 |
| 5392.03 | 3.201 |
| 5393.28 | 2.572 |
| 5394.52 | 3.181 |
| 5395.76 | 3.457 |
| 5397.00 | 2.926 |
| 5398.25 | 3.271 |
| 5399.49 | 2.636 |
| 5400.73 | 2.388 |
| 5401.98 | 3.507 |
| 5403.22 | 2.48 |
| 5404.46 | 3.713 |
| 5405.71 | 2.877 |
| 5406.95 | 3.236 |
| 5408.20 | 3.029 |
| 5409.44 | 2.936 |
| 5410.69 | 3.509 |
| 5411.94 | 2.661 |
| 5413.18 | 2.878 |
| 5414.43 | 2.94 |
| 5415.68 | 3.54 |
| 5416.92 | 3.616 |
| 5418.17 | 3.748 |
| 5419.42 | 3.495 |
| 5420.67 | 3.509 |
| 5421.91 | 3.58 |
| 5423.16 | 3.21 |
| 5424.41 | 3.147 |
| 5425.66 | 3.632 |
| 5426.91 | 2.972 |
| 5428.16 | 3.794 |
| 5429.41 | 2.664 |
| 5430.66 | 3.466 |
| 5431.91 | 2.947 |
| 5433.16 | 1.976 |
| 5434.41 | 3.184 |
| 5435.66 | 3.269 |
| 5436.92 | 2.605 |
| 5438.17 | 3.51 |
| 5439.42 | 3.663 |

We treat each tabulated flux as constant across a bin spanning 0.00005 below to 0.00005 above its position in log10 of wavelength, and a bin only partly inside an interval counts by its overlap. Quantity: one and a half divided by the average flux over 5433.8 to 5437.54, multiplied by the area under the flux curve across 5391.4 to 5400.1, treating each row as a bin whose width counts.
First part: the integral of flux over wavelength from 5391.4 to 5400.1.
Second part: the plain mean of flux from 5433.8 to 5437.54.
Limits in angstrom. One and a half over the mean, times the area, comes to 13.1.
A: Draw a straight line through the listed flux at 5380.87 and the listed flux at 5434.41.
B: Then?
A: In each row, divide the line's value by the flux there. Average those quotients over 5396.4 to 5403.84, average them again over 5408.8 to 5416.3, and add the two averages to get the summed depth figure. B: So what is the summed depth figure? 2.24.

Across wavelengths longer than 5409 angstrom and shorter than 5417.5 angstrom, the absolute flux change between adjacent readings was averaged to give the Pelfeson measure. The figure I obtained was 0.40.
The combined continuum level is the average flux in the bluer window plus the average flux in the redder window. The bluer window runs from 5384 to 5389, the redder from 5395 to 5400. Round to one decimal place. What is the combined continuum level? 6.6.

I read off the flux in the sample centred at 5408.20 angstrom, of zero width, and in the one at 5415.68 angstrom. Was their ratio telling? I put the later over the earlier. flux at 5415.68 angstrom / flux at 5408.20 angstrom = 1.17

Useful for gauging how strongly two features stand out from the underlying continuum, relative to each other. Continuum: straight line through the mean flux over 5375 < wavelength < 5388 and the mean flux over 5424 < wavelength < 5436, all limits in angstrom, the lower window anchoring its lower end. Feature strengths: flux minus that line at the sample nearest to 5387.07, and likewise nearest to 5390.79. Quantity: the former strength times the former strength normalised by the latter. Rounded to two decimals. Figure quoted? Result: -0.21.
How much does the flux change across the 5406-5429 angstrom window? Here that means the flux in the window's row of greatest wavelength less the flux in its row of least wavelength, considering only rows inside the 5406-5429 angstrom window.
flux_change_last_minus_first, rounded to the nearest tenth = 0.6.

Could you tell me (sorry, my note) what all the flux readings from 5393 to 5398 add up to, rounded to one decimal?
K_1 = 12.1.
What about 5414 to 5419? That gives 13.8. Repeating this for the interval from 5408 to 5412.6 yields 12.1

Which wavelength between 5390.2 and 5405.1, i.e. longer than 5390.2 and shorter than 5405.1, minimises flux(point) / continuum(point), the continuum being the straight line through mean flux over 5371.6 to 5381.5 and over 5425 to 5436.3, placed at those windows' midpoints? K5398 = 5400.73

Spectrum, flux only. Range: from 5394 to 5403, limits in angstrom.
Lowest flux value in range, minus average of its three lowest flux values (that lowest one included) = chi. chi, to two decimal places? -0.26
